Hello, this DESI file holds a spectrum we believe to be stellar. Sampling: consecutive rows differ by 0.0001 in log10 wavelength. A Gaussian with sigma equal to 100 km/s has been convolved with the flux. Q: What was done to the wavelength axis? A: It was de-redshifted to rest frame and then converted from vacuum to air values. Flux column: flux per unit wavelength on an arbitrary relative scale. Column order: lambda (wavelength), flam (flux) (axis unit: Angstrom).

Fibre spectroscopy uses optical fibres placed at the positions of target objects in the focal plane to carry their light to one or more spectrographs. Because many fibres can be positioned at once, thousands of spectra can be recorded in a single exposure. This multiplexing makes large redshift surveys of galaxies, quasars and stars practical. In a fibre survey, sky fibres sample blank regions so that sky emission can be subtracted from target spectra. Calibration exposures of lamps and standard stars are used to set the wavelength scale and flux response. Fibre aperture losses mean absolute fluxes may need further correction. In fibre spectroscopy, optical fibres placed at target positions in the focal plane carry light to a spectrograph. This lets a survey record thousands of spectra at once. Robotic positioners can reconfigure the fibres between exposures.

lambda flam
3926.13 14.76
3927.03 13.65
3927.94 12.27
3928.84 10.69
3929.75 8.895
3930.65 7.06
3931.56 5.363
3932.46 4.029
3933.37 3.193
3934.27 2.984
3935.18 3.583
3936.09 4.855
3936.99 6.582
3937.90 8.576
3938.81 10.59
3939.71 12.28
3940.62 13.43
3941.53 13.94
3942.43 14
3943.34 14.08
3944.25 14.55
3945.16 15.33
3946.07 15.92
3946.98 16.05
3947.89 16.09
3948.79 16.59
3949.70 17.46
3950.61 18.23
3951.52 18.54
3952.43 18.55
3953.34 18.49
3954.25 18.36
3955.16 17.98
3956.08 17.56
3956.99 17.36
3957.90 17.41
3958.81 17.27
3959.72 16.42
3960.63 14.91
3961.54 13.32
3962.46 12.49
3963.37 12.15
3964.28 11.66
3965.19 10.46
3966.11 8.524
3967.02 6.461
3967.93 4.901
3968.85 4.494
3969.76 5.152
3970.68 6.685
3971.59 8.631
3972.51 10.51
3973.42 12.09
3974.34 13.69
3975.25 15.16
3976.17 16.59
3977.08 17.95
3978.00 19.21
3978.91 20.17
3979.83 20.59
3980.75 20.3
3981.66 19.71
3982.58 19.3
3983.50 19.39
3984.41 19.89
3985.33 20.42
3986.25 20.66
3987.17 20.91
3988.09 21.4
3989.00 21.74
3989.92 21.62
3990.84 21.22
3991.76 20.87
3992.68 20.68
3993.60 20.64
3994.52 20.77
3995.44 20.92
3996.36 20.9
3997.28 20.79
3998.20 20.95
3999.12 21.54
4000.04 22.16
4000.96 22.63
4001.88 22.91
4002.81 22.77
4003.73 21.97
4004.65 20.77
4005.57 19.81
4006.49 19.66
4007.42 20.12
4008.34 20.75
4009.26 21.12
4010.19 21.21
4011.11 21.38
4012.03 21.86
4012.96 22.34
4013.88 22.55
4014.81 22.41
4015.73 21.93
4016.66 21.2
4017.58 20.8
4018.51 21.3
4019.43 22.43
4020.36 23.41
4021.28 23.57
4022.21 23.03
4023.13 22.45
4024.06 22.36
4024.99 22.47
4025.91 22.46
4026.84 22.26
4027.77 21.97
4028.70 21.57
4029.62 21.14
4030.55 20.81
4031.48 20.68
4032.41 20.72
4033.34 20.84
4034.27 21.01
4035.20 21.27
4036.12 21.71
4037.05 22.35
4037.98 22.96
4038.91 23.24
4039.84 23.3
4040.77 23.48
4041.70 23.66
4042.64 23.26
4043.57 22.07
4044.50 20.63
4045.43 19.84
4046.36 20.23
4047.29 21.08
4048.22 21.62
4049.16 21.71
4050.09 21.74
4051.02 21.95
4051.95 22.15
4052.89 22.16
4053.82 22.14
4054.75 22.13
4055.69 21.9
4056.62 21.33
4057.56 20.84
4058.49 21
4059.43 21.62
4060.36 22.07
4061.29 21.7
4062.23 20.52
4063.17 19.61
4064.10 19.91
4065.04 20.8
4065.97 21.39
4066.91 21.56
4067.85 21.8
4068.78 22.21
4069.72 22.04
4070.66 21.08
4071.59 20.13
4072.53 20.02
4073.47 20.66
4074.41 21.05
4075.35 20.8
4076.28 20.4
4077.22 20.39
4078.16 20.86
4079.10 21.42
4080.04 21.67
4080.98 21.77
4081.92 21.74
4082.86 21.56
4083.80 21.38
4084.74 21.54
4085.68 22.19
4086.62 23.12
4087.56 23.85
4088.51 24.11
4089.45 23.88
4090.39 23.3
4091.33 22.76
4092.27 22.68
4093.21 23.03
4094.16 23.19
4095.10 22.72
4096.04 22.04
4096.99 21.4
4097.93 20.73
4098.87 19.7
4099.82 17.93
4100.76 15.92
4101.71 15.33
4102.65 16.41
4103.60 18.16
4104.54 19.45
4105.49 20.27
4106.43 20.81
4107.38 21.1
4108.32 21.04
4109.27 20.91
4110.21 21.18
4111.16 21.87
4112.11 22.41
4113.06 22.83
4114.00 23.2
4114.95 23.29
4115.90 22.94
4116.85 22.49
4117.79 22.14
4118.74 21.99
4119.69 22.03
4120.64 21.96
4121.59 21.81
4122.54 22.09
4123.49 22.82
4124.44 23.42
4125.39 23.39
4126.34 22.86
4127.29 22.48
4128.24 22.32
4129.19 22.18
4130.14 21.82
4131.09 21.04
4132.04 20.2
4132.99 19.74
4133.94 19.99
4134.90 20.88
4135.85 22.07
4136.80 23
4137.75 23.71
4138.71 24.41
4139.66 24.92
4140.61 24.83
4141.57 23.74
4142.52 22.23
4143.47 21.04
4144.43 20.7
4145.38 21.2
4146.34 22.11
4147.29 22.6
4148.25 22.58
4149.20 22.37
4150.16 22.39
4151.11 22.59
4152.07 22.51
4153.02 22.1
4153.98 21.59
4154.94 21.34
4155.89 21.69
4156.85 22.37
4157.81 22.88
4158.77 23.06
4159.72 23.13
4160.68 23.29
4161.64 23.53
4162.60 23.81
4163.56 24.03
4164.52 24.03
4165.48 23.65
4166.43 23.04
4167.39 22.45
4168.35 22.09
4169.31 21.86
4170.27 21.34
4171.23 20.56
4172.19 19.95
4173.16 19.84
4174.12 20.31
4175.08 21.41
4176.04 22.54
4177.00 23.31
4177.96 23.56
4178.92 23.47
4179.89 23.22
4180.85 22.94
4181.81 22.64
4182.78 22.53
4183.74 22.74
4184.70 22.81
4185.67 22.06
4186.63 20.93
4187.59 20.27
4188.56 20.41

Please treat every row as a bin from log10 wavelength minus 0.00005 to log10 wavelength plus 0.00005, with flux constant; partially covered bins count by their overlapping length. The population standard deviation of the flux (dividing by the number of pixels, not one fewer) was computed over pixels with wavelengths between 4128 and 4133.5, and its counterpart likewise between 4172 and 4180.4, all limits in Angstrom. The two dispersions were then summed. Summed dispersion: 2.48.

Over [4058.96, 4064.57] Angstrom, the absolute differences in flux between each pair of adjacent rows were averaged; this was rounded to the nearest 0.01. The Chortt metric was 0.64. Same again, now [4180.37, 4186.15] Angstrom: 0.29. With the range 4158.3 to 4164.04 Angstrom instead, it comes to 0.19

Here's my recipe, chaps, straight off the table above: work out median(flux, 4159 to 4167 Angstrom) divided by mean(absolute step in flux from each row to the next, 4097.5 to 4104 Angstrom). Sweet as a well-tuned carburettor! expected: 17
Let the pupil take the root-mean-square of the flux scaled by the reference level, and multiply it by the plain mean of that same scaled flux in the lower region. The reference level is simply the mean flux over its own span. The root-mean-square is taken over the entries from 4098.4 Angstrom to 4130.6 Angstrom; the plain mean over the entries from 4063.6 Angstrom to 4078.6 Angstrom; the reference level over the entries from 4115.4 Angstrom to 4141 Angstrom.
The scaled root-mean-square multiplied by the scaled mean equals 0.893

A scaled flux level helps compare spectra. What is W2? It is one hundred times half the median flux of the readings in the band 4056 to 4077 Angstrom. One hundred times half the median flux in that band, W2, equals 1051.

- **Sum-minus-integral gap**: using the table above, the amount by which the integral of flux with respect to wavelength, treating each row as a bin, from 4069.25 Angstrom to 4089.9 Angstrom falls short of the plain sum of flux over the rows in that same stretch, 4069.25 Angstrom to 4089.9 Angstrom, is 29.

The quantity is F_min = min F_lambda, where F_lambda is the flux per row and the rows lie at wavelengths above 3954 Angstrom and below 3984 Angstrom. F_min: 4.494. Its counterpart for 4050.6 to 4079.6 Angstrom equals 19.61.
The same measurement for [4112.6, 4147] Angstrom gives 19.74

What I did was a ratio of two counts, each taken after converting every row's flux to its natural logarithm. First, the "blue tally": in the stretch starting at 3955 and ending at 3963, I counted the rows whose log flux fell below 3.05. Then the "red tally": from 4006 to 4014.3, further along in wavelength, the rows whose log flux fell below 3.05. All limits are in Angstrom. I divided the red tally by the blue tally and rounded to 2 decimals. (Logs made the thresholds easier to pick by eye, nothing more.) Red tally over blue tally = 0.33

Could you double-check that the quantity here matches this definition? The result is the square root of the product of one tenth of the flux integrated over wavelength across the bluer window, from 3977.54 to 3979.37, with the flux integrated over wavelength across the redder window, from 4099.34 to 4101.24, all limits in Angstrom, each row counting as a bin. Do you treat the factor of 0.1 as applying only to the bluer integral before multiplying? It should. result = 10.7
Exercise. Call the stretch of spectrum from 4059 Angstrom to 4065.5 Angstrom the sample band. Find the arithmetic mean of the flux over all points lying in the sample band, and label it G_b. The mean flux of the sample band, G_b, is 20.9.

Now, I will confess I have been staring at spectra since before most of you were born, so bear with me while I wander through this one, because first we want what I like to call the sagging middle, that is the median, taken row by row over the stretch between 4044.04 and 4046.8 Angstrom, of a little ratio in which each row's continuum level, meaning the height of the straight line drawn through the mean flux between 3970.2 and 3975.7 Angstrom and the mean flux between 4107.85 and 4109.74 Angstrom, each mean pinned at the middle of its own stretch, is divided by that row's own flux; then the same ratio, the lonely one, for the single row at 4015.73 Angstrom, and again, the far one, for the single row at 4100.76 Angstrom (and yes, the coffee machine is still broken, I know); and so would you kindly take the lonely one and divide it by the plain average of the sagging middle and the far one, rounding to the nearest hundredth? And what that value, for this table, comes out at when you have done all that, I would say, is 0.62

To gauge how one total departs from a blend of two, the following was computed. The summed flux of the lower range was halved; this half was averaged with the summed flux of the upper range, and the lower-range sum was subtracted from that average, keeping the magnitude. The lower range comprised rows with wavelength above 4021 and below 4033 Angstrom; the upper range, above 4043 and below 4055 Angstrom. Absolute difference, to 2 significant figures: 74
